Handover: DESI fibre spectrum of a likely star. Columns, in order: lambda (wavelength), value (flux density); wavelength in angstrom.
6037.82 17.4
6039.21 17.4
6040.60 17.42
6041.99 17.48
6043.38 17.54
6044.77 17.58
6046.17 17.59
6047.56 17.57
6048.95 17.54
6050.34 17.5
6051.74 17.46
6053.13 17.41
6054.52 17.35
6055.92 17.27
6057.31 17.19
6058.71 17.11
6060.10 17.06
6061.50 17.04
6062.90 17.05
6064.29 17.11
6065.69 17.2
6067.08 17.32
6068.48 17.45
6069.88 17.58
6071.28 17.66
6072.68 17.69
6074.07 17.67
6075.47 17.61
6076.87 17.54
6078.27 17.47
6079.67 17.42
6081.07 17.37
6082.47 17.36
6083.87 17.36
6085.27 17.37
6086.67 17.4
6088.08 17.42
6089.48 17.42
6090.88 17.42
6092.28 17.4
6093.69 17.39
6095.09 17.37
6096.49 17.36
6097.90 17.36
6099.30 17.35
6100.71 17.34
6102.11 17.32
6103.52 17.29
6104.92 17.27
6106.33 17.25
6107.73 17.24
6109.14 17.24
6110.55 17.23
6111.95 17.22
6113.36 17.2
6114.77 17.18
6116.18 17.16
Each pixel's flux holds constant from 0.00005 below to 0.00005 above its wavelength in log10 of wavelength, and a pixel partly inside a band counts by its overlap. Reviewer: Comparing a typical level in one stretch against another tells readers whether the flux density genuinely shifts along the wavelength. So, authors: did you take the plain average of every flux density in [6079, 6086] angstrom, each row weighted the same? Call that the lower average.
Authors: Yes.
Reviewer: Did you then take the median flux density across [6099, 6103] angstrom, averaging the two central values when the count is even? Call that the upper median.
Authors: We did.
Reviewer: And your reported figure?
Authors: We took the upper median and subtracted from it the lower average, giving -0.04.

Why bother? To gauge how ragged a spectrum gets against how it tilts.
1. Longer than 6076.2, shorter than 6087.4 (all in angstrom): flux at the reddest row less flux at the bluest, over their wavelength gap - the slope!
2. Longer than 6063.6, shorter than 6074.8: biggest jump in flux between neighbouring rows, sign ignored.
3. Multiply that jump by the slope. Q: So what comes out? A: -0.0019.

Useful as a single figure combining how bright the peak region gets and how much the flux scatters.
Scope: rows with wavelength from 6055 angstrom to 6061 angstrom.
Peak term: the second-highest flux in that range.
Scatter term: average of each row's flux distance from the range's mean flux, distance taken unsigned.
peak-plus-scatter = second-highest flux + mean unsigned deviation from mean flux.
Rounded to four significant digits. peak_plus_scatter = 17.26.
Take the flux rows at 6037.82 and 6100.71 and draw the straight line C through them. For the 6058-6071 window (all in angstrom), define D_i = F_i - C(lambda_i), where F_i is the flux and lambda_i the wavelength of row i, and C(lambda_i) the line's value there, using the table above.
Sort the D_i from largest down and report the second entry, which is 0.079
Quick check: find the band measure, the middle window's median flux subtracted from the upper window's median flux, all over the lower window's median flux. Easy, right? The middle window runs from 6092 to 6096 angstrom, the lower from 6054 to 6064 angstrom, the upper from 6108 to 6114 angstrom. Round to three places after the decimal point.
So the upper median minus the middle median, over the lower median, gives -0.010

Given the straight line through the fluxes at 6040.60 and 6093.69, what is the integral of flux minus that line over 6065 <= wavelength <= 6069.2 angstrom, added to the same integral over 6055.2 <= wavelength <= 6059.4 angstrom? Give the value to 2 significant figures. -1.3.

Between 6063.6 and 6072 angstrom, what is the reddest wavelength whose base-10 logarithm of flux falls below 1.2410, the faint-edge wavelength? 6067.08 angstrom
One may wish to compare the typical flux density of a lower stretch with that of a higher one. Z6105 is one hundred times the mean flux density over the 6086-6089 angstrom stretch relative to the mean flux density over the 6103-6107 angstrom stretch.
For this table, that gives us 101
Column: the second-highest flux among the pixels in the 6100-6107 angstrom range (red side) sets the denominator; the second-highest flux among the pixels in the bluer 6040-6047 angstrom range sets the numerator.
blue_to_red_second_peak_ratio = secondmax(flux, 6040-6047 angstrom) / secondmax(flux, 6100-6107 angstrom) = 1.02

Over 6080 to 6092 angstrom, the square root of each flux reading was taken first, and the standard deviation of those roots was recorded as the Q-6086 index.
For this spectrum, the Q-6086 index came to 0.003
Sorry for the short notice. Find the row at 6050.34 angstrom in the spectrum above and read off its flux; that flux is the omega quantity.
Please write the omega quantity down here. 17.5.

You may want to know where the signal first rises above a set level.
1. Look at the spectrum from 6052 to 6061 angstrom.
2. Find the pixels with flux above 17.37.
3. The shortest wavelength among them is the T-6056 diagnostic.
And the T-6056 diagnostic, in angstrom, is 6053.13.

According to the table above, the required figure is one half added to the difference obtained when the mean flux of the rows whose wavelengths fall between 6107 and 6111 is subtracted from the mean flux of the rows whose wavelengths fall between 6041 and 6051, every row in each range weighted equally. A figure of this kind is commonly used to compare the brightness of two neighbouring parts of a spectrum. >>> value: 0.81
